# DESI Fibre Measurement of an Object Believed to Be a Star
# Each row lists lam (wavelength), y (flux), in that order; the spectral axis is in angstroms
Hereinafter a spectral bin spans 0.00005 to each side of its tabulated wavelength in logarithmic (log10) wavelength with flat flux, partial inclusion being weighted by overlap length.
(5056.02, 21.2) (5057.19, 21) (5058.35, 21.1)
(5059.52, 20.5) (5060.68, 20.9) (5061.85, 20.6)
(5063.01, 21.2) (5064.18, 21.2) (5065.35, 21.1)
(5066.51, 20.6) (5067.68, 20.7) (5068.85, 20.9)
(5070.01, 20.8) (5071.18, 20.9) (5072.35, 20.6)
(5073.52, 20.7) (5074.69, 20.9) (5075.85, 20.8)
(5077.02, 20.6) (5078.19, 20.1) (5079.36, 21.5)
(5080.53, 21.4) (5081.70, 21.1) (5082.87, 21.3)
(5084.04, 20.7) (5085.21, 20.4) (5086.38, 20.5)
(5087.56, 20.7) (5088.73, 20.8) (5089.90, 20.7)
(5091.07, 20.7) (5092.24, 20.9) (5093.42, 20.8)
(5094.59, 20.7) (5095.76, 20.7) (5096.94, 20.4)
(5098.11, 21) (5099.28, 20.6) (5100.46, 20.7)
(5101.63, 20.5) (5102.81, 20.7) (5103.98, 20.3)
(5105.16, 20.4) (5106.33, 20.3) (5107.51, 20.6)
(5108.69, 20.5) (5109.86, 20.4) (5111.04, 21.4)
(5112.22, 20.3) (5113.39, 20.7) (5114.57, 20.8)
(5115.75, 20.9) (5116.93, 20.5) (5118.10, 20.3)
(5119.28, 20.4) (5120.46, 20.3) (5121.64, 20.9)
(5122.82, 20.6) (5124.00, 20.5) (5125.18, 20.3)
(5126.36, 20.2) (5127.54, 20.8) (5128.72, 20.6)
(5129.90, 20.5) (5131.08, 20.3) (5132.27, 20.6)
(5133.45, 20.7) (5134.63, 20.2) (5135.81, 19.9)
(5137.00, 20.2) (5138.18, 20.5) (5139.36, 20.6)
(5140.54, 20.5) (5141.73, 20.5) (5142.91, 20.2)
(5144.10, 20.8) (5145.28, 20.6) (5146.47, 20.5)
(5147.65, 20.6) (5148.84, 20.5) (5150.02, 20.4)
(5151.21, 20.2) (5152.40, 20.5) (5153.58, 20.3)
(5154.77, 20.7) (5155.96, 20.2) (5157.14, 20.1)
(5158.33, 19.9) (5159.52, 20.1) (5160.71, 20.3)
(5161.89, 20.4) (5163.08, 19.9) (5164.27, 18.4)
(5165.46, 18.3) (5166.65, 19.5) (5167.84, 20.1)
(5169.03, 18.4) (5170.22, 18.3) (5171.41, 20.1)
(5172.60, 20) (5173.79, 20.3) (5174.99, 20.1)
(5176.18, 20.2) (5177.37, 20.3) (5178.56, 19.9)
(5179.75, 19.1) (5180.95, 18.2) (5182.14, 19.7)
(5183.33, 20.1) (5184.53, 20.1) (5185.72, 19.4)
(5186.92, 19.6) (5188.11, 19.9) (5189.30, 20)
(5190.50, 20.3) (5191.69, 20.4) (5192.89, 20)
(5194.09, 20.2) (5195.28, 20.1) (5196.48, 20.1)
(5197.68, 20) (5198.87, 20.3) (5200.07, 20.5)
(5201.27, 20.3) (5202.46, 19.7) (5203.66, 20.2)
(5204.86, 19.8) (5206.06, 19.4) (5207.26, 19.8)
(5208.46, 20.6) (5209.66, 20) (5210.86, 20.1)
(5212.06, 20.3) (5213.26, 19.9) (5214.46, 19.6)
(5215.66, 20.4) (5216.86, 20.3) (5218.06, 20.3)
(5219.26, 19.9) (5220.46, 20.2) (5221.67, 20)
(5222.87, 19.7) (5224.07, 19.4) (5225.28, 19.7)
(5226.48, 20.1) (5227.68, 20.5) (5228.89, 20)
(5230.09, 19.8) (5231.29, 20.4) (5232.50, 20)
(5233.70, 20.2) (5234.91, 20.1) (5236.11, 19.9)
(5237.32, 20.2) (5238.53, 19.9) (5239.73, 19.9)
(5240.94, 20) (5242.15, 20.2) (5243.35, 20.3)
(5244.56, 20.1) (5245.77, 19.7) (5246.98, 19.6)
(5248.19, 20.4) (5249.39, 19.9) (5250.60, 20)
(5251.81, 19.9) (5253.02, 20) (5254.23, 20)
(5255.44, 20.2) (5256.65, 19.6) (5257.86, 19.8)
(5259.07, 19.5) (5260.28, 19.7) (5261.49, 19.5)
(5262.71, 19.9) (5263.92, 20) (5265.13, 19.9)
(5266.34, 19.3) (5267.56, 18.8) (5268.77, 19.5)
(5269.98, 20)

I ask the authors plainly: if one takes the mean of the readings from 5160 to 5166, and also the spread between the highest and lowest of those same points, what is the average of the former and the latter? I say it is 10.8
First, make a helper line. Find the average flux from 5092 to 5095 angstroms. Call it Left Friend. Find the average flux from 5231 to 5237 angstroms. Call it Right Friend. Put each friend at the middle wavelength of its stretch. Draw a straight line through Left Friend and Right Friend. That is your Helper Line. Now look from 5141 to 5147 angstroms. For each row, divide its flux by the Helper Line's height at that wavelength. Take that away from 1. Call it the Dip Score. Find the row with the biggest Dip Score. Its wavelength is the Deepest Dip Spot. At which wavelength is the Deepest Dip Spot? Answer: 5142.91 angstroms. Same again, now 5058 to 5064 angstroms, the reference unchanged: 5059.52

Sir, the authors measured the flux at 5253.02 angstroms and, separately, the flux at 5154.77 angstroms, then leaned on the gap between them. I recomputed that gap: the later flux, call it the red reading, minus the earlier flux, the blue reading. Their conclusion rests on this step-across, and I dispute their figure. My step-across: -0.70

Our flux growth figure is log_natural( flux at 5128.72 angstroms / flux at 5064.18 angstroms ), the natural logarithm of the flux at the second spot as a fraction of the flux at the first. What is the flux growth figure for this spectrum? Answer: -0.029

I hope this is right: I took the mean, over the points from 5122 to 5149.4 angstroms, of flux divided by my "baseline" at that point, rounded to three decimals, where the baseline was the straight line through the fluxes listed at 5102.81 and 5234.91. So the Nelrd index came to 0.996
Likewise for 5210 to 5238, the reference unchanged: 0.995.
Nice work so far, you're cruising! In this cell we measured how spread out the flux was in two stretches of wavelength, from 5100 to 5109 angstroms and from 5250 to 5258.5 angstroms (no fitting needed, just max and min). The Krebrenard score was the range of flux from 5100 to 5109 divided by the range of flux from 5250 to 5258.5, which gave 0.67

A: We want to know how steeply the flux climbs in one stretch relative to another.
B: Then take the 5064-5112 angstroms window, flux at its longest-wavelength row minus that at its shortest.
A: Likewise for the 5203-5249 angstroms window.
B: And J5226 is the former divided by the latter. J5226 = 1.0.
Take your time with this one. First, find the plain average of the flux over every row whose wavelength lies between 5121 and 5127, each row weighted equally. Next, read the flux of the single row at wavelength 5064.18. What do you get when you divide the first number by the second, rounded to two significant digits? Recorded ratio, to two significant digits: 0.97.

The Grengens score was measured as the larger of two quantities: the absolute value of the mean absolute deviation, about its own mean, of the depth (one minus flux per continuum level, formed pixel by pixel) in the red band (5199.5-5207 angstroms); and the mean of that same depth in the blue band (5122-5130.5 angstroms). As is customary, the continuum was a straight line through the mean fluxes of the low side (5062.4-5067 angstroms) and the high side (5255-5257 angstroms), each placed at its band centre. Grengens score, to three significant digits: 0.0169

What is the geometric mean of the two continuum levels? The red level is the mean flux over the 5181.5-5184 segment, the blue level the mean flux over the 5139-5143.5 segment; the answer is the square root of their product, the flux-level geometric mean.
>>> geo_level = 20.2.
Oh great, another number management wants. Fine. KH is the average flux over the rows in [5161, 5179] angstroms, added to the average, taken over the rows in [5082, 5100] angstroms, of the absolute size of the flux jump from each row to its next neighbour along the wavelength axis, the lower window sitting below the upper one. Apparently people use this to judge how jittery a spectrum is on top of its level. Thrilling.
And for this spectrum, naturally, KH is 19.8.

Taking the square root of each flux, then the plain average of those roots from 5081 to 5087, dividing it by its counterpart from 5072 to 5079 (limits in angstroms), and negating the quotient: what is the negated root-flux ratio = -1.00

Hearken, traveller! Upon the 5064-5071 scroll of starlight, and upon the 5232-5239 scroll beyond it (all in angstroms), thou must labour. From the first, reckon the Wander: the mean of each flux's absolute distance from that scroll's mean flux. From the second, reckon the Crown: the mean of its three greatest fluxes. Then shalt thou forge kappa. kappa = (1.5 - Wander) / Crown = 0.065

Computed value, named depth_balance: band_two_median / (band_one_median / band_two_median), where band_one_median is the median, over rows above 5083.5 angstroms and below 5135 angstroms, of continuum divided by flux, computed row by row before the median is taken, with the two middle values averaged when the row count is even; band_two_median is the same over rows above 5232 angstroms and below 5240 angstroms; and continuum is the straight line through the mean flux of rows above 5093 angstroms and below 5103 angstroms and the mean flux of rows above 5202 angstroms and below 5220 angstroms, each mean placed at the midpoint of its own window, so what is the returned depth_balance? 0.99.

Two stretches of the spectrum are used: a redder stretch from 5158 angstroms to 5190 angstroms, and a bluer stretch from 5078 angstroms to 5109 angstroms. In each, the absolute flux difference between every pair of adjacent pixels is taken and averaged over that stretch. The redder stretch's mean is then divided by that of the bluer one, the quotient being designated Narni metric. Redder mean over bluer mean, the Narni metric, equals 2.14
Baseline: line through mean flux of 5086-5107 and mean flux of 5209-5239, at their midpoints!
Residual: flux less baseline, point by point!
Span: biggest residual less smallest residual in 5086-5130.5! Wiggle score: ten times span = 11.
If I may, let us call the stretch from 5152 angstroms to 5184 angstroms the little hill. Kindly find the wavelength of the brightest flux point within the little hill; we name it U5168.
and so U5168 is 5154.77 angstroms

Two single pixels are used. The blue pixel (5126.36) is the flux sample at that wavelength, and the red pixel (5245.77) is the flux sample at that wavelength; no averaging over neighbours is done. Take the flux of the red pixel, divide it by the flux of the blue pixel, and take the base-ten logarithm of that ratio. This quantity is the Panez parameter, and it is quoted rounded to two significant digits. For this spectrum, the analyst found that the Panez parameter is -0.011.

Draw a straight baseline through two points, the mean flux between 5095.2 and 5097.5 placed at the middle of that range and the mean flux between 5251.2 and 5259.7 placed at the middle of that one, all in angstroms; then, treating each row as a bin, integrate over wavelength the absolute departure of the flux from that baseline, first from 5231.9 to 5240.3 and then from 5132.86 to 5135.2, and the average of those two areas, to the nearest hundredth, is 0.78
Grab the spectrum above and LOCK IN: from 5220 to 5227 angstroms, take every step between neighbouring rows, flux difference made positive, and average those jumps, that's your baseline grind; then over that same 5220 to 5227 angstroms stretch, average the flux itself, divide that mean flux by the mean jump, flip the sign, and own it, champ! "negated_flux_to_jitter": -66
